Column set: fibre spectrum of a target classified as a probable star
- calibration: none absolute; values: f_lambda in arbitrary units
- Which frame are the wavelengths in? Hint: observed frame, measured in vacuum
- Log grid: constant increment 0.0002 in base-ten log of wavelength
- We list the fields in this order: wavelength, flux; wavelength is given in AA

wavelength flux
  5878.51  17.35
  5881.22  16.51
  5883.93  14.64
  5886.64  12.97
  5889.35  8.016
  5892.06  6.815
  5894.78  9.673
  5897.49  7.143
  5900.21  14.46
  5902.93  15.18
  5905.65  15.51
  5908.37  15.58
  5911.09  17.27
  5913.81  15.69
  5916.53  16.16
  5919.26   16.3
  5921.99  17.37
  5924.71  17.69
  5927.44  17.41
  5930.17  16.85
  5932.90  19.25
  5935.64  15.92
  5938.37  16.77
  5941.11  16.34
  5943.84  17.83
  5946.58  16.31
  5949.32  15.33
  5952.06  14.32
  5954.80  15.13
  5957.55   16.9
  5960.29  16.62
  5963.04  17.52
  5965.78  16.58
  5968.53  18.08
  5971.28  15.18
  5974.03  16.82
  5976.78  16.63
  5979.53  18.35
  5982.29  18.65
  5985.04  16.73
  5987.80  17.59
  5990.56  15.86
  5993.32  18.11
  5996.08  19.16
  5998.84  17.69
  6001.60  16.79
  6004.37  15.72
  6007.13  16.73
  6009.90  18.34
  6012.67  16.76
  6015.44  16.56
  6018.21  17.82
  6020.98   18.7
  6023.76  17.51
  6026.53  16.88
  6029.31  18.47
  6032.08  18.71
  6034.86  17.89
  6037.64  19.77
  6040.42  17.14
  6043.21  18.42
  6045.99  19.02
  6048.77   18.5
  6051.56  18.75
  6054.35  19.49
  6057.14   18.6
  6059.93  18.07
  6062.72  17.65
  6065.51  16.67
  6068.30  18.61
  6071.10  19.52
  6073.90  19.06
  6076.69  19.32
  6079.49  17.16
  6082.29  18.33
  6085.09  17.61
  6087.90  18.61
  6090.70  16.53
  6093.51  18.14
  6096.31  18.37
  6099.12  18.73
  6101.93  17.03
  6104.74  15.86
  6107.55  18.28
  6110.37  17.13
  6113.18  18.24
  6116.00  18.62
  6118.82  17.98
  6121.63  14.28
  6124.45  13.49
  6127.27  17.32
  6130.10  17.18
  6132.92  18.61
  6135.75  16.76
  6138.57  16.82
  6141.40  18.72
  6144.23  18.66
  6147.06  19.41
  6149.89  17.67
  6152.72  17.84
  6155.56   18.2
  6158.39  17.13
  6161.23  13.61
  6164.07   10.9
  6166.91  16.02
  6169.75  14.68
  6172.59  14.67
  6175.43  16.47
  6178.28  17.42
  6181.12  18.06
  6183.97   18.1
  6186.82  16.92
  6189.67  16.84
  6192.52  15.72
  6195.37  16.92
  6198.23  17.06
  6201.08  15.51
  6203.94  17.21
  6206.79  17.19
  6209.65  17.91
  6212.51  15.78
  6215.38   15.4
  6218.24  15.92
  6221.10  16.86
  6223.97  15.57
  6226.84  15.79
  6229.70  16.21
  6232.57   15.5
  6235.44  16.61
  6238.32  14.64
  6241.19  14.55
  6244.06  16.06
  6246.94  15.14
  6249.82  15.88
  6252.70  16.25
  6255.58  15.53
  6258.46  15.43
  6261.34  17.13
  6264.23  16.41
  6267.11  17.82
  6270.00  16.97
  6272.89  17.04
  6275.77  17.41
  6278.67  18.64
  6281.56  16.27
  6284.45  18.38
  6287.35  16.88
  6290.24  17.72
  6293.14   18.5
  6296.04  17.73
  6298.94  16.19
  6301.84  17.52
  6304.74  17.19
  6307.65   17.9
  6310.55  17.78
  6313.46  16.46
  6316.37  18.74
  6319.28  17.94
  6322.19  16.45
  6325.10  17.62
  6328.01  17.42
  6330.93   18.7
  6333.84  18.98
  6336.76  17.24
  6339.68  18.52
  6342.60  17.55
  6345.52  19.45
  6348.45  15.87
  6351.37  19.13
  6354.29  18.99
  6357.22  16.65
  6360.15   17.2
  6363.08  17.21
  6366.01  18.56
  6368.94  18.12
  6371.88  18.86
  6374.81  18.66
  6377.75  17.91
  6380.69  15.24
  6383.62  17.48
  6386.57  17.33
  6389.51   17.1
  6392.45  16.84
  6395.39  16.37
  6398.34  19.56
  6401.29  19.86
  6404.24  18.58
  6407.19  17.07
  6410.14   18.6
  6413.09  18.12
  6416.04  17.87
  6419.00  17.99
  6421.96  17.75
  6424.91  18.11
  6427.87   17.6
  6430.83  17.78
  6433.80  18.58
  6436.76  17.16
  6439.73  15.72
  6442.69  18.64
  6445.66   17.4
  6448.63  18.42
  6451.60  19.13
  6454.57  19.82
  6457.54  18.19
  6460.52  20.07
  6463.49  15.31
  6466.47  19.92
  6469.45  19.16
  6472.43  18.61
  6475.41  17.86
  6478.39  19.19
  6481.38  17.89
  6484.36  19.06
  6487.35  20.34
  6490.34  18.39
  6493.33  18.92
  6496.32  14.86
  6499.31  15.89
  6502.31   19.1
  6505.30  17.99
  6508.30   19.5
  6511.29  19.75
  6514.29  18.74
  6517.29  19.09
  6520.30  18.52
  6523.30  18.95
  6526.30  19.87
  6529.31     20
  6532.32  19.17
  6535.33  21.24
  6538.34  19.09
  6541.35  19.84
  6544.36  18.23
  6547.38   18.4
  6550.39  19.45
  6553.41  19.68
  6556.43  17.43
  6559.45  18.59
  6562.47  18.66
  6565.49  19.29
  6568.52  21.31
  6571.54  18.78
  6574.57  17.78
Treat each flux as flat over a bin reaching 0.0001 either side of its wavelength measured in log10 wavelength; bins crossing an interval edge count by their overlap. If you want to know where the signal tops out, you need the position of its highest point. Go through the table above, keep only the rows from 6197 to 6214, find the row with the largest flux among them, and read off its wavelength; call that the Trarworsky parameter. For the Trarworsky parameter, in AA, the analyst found 6209.65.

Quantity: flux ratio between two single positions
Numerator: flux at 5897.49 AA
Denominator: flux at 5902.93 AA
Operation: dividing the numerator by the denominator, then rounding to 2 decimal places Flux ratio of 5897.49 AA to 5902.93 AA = 0.47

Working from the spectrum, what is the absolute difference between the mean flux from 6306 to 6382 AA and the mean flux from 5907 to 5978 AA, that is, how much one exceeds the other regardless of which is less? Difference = 1.2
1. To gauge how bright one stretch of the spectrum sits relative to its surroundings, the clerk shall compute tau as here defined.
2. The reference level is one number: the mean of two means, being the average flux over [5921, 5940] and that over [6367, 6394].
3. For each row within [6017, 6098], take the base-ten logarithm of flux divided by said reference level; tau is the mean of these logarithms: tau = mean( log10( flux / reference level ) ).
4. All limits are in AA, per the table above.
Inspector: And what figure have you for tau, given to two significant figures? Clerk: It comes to 0.020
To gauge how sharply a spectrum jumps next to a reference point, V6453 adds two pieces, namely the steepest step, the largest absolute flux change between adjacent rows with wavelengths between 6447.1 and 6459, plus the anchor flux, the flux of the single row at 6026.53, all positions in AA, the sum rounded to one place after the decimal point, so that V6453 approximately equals 18.5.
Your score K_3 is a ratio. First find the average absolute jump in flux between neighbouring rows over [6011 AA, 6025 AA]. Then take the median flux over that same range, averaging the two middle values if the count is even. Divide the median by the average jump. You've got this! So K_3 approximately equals 20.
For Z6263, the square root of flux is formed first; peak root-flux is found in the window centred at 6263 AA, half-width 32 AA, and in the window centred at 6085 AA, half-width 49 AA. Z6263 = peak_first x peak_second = 19.2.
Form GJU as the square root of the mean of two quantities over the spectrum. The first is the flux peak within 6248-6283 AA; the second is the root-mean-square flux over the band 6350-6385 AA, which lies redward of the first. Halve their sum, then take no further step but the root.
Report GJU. 4.27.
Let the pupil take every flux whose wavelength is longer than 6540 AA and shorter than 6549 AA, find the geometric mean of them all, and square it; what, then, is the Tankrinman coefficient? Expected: 354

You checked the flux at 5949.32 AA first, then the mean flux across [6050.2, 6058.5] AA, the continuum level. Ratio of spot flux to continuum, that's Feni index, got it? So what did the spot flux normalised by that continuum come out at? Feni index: 0.81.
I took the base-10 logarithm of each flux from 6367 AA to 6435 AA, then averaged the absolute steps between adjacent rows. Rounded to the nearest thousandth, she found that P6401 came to 0.021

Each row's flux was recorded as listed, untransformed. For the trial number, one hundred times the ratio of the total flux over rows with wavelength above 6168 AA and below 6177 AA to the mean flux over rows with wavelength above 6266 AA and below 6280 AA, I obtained 261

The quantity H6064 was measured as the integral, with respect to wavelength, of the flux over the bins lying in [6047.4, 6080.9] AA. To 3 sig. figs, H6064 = 618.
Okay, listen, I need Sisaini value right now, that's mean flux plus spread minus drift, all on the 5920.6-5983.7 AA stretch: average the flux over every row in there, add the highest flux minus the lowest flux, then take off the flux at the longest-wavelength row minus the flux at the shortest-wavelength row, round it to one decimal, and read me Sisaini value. 20.5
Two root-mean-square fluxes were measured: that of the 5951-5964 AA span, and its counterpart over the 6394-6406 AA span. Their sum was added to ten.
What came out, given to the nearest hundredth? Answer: 44.78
